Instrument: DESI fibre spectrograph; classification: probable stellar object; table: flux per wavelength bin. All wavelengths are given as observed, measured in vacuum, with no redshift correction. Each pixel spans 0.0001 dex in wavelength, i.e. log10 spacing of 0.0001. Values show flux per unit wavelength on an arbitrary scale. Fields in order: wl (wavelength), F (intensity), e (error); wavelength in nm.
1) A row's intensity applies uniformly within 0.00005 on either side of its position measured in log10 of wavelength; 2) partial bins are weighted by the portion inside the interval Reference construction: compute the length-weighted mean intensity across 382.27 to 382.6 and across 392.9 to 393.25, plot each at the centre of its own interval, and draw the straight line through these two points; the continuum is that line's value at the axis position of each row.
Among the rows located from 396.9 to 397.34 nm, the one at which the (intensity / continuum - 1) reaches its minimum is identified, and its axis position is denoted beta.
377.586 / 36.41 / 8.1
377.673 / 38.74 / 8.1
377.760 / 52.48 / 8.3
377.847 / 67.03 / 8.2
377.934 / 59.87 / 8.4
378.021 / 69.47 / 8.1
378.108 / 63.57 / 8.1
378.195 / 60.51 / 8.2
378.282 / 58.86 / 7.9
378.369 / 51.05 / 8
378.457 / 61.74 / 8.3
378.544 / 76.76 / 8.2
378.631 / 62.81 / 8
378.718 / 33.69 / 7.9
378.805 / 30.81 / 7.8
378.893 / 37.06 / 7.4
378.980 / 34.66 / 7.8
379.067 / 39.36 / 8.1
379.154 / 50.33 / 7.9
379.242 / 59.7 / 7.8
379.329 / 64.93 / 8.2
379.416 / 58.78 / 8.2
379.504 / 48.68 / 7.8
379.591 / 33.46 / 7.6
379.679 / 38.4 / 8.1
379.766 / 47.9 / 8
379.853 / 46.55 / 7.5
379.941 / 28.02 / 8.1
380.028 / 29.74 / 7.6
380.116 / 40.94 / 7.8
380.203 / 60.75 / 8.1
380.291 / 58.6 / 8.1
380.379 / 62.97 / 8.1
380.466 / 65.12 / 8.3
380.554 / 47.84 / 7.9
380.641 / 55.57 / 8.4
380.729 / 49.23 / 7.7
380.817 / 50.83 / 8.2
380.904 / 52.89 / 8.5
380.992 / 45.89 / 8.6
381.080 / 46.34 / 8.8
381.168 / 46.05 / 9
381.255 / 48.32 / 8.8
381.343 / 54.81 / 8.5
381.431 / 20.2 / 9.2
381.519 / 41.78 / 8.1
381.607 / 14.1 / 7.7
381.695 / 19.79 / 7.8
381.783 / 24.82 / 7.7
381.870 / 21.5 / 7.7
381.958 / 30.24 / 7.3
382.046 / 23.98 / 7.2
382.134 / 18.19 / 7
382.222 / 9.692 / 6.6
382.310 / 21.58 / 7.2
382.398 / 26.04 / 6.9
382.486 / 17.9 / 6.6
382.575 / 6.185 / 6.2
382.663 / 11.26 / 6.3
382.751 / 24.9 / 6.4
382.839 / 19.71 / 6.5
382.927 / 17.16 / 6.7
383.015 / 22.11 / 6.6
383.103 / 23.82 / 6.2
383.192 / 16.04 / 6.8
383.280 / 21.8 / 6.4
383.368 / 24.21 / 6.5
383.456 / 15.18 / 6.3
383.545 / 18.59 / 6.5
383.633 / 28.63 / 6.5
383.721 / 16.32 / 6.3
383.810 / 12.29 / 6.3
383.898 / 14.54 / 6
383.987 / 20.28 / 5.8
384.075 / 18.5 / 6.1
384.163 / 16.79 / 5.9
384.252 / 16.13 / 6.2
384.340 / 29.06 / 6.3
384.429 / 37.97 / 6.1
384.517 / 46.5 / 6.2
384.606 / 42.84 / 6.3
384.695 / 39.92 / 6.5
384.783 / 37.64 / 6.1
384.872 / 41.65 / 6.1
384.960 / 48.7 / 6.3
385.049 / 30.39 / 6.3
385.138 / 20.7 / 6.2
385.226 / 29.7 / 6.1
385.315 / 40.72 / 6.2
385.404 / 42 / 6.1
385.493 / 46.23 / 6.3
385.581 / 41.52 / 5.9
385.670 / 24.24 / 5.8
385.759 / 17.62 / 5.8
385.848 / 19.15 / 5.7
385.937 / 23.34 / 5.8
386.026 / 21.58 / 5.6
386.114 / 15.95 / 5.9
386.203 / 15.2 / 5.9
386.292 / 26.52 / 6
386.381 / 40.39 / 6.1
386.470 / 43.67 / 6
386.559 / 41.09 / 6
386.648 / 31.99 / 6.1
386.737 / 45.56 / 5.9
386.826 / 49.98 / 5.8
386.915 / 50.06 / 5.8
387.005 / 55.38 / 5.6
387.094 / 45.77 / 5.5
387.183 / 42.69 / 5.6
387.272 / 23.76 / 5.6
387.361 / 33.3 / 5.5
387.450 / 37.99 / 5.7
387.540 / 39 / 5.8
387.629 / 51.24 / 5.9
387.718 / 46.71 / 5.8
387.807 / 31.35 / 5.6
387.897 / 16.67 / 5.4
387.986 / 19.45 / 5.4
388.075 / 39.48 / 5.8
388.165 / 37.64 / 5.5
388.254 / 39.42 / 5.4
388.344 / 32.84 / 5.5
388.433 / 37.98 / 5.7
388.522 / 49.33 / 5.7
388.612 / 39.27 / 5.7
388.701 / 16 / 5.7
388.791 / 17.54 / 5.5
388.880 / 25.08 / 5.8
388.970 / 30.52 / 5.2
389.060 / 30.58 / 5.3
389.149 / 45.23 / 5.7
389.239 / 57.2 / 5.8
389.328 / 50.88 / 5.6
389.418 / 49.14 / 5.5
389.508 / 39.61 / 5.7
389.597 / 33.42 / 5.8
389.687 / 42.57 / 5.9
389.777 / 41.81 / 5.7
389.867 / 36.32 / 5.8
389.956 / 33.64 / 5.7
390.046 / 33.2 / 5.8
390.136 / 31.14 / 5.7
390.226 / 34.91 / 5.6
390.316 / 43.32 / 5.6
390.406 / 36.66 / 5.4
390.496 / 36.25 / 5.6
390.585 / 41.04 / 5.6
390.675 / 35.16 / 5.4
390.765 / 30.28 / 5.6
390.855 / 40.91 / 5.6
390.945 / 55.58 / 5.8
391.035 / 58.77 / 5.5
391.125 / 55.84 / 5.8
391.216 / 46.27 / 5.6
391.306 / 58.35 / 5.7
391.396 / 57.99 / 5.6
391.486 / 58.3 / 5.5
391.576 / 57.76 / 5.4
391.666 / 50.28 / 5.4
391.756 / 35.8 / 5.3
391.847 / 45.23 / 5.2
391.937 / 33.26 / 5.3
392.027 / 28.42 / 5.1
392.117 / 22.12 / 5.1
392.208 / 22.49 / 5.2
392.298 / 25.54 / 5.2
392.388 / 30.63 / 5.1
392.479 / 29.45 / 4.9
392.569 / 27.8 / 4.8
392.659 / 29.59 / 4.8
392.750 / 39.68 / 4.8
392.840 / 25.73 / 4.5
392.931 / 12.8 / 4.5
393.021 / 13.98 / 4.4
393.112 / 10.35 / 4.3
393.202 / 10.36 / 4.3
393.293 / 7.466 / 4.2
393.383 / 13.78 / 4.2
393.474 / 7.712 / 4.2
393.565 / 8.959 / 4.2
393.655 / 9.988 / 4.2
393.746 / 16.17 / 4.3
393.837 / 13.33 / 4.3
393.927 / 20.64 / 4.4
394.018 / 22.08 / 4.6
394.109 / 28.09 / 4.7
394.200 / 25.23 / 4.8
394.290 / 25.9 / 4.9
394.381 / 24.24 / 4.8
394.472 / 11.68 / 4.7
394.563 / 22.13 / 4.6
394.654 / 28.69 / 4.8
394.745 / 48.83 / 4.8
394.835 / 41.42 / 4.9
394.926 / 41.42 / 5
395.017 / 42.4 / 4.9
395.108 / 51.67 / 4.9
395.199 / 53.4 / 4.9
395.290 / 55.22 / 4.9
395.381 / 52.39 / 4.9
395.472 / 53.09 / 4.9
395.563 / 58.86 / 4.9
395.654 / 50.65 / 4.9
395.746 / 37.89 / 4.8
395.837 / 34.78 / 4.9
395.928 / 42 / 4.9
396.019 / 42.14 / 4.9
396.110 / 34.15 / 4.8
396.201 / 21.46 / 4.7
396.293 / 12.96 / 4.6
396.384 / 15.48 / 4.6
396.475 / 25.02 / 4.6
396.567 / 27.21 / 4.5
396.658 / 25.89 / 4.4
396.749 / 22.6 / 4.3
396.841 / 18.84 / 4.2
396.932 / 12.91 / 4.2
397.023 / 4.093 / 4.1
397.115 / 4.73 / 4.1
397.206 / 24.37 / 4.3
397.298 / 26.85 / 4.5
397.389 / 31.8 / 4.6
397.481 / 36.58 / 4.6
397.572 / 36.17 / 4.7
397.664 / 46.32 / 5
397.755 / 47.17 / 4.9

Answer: 397.023 nm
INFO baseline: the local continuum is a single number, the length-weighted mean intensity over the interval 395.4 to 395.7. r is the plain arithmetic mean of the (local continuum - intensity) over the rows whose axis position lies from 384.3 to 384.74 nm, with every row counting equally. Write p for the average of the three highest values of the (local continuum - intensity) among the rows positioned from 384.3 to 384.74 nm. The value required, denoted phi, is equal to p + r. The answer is 33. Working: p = 18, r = 15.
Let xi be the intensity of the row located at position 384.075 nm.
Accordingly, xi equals 18.5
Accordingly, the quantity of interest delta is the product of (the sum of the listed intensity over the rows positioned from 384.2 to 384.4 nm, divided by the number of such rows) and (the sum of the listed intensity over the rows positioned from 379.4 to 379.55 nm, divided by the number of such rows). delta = 1214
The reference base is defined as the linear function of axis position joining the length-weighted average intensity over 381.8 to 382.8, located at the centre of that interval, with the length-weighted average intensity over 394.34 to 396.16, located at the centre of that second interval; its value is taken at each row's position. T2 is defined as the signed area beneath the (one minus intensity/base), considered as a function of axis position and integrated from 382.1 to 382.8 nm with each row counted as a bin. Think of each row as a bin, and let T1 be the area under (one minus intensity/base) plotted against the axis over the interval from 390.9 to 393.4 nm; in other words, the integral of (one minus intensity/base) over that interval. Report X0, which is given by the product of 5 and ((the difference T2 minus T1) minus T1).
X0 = 0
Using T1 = 0.1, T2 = 0.09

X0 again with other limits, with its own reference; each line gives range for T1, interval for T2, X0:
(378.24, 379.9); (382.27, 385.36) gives 41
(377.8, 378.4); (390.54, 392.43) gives 22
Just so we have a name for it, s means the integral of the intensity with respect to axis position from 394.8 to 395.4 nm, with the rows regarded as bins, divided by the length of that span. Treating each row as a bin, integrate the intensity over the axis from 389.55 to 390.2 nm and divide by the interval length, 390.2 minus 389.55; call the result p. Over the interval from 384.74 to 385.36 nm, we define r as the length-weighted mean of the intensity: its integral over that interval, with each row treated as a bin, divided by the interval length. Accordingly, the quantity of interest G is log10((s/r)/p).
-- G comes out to -1.4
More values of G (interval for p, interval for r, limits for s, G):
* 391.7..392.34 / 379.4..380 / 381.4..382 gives -1.7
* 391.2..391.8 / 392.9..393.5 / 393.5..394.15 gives -1.5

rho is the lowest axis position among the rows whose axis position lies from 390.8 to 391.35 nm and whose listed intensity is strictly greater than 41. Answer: 390.945 nm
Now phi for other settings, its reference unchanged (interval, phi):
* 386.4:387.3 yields 33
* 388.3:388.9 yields 57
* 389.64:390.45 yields 38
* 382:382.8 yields 81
